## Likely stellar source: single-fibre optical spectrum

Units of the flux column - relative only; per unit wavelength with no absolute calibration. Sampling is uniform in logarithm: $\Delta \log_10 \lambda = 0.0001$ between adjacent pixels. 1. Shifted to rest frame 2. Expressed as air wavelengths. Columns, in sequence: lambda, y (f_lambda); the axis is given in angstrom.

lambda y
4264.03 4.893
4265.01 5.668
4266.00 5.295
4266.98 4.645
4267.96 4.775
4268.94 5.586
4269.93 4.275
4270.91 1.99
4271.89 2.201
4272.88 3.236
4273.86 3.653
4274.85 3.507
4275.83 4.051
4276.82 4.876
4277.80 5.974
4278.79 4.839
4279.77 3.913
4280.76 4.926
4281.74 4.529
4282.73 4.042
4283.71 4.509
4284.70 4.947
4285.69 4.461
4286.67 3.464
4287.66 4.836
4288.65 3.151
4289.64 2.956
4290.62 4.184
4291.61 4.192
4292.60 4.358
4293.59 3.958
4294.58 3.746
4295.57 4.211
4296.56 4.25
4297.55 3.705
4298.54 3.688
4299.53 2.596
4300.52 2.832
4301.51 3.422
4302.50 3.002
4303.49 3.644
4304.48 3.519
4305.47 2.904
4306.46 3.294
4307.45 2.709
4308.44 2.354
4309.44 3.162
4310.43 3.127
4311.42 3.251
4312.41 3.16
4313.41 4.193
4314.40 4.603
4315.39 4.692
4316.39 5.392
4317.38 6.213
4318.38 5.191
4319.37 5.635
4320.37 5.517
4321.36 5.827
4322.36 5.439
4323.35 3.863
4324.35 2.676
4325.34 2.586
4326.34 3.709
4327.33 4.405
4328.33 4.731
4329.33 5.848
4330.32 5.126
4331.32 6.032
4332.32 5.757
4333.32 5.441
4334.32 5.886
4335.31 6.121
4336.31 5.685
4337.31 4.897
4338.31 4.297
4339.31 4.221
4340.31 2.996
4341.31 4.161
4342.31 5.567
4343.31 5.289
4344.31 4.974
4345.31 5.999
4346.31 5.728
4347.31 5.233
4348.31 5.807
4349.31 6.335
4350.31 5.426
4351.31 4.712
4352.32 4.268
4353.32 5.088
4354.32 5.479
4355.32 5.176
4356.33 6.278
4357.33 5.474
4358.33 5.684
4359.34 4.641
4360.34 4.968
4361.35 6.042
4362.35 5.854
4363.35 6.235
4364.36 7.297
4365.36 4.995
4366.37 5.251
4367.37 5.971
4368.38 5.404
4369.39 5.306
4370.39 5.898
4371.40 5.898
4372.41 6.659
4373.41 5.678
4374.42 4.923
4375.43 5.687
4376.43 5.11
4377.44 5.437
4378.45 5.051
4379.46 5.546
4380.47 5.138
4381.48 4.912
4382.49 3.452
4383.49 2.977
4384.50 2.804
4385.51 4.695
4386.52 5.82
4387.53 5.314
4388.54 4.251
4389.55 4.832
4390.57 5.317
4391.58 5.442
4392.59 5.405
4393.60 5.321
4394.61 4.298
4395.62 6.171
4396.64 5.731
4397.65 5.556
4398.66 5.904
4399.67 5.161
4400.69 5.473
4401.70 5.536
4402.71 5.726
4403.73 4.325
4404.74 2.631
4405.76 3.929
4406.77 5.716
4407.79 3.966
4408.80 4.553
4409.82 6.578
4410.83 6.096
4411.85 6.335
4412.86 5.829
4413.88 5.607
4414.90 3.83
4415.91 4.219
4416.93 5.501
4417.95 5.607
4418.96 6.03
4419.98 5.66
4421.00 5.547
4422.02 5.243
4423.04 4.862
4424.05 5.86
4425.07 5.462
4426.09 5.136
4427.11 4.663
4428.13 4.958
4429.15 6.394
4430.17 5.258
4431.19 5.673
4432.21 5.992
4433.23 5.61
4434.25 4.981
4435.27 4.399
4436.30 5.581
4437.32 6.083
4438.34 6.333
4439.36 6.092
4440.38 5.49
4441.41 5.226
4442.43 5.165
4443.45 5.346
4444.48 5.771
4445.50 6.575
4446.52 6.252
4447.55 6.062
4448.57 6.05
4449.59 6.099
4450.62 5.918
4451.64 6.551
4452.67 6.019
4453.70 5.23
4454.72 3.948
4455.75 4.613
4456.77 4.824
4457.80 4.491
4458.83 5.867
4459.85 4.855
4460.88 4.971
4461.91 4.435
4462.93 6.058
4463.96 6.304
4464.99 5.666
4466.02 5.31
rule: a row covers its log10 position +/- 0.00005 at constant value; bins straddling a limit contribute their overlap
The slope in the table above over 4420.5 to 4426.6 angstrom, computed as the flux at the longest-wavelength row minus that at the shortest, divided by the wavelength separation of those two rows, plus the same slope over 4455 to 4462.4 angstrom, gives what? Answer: -0.11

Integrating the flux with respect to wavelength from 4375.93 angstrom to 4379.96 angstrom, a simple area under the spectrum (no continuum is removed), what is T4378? 21.3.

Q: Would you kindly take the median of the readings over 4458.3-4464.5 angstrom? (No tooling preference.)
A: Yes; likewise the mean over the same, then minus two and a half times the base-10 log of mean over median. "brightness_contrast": 0.001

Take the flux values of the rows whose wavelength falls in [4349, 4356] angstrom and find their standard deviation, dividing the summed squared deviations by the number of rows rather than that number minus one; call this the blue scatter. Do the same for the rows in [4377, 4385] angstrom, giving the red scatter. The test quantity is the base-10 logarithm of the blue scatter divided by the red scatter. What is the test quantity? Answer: -0.2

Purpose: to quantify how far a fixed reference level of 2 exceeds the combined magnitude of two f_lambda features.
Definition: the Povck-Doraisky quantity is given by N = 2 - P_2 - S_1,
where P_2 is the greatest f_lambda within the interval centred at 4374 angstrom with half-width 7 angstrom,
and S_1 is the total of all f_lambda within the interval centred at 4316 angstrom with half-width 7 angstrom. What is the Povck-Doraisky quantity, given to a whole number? -70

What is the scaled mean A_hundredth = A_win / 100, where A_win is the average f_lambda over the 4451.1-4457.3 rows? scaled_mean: 0.052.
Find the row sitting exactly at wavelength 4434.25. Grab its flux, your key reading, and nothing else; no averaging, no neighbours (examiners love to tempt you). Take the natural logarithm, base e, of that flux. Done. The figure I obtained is 1.61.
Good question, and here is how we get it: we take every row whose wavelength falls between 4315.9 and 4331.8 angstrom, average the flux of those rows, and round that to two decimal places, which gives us 4.89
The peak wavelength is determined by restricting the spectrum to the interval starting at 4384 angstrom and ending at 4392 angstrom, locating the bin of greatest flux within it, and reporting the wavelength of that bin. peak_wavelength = 4386.52 angstrom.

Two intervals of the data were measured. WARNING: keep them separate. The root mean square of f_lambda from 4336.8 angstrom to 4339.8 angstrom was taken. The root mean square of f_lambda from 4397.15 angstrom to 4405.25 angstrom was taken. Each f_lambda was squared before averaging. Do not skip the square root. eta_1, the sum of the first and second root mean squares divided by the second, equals 1.87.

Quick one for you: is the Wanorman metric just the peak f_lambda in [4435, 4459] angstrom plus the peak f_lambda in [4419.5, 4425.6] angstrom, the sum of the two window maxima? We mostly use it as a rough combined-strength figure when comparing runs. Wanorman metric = 12.4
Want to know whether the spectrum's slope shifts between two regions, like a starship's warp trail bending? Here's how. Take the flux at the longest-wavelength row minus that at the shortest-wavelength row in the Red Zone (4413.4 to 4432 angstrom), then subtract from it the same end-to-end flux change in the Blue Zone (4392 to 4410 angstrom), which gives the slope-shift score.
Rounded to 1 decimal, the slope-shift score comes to -1.1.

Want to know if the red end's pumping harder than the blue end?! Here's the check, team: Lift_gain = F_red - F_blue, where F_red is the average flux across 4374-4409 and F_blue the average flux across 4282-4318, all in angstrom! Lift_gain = 1.1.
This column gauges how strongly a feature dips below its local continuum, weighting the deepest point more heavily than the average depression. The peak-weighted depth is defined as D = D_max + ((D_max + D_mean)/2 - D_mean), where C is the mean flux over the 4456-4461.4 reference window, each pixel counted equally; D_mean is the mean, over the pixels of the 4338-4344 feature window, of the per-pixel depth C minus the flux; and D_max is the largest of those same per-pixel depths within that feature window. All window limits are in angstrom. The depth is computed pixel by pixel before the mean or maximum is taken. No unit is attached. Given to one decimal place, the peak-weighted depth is 2.7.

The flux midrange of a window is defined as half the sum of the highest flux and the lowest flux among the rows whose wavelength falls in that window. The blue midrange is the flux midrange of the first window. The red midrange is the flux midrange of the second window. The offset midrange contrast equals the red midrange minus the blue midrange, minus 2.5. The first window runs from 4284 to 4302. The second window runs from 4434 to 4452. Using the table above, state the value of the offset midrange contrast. -0.8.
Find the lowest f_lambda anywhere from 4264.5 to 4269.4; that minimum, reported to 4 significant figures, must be 4.645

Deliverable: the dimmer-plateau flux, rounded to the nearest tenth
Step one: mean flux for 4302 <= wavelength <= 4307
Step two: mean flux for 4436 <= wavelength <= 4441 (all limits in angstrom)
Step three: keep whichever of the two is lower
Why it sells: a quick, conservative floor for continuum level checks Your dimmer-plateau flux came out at 3.3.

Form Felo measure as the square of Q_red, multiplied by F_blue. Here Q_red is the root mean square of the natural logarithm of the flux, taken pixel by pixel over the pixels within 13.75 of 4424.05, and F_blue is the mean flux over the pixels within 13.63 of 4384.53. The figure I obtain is 15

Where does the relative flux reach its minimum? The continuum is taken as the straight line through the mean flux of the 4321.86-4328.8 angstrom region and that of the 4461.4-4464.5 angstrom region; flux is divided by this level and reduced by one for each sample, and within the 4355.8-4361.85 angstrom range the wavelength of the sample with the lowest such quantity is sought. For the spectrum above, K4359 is 4359.34 angstrom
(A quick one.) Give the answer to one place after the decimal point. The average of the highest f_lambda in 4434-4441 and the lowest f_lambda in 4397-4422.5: 4.5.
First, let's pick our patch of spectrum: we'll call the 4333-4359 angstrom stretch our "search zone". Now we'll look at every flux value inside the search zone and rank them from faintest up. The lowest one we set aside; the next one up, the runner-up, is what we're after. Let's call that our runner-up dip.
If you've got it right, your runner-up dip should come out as 4.161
